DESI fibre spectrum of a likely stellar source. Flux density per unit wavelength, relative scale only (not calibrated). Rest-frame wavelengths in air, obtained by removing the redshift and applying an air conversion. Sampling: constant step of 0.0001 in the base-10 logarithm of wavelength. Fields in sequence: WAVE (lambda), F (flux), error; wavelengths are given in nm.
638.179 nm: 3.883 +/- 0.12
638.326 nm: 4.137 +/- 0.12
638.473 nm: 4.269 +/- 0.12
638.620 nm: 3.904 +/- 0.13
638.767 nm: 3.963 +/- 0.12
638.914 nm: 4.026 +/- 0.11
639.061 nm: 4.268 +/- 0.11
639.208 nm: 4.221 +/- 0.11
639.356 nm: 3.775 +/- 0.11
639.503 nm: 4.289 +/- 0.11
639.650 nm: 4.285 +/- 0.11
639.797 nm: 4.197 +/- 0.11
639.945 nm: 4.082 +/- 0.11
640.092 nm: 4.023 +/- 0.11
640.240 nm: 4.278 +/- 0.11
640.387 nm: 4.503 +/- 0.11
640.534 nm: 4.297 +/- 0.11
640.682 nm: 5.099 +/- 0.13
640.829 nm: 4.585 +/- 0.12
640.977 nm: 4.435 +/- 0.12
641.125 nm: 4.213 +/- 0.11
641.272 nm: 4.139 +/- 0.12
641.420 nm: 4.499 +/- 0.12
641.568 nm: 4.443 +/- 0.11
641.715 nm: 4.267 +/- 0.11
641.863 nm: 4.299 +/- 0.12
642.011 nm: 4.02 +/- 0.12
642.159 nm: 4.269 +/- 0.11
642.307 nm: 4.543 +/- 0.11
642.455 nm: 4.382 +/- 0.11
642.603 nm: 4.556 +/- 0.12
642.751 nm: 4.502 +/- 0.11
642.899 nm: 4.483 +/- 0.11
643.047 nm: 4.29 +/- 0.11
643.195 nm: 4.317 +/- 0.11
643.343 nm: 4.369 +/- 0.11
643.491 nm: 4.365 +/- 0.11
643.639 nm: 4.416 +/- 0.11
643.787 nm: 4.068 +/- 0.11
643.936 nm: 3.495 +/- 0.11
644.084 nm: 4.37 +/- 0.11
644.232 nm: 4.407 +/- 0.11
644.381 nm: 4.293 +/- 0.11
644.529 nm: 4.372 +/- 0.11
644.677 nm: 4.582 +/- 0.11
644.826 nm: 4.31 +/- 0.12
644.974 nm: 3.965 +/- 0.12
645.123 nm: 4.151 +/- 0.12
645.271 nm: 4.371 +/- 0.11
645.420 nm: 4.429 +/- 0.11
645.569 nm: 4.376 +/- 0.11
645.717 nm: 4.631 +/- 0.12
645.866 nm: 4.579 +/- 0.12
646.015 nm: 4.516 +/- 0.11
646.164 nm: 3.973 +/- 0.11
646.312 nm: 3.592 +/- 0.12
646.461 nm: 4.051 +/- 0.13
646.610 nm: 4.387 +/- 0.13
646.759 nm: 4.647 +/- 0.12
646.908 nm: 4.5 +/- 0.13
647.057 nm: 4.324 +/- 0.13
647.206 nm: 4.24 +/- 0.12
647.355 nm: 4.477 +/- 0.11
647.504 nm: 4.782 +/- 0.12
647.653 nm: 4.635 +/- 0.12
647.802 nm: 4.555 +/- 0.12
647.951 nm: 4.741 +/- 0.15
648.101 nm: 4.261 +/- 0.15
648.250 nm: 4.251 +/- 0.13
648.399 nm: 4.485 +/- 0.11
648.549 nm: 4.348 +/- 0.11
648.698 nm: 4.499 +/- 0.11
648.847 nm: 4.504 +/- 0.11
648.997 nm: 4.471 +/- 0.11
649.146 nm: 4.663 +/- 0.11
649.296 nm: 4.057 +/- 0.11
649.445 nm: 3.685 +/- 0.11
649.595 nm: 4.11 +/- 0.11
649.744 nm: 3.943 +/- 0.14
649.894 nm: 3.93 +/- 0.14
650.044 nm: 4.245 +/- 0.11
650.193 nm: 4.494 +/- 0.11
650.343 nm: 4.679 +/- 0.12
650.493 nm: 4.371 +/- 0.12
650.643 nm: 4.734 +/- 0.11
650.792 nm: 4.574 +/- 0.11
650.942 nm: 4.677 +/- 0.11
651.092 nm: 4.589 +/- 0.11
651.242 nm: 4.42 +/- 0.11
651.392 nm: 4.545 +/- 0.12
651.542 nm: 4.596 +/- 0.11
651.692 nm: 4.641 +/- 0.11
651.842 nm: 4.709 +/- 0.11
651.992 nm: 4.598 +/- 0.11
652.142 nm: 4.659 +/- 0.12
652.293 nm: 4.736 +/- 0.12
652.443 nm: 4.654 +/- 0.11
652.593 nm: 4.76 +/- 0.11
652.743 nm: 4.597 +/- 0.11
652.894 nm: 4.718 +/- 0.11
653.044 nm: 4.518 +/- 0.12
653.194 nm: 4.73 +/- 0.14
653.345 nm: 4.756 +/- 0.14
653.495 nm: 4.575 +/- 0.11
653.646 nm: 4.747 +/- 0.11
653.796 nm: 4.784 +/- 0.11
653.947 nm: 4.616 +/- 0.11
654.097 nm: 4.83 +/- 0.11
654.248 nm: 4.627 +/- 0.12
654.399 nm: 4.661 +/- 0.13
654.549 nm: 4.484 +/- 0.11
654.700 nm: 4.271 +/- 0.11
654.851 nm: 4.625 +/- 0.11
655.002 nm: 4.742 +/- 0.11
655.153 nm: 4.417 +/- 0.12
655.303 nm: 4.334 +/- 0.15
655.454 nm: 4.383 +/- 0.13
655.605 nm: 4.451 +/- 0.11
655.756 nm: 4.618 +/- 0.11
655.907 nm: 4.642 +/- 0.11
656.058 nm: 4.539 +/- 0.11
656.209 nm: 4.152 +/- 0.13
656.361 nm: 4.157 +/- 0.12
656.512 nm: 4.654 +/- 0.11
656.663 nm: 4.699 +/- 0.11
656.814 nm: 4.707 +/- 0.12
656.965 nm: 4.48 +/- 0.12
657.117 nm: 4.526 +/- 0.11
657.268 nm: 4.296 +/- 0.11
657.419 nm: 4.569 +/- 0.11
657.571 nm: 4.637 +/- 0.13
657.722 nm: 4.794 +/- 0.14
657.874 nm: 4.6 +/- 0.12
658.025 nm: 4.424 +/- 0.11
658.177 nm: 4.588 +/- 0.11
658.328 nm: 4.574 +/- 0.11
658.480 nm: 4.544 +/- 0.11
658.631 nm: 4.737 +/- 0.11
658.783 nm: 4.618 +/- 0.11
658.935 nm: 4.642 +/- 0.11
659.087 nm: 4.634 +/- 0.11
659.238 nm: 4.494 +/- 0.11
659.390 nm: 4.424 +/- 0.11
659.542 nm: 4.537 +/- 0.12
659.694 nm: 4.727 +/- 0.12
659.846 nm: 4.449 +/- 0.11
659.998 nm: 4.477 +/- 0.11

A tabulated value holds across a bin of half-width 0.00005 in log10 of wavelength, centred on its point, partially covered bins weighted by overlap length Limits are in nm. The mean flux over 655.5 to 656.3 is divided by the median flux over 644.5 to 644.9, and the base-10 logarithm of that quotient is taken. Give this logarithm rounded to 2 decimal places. 0.01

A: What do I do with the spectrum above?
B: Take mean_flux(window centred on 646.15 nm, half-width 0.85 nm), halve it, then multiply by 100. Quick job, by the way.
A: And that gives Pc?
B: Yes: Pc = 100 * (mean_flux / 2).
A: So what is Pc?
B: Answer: 216.7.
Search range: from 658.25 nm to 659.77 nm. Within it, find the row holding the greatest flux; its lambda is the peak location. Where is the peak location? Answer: 658.631 nm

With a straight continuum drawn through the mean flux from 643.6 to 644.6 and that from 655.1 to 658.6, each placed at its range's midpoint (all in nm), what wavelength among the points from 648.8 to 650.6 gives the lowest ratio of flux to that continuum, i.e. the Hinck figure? 649.445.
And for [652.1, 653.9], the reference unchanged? 653.044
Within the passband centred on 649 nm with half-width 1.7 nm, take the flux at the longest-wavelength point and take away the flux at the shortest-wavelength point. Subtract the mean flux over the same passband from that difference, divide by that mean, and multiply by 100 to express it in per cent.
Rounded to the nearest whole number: -94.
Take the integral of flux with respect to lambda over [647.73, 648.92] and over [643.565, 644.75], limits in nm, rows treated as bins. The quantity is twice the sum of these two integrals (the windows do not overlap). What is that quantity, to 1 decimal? 20.7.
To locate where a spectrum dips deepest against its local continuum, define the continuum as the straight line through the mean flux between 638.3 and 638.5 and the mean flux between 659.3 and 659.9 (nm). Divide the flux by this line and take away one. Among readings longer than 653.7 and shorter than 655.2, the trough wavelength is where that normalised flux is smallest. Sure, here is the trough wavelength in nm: 654.700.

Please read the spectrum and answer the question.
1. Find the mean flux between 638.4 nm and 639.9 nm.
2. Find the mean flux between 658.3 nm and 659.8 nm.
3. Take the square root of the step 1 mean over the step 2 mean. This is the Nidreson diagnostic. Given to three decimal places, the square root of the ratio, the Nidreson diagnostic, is 0.947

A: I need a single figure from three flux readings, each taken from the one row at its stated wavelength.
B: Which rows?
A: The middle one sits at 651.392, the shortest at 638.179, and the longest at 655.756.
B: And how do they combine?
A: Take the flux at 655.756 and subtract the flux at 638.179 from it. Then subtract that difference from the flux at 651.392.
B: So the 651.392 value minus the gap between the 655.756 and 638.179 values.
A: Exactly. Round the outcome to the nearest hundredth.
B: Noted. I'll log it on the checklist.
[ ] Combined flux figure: 3.81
